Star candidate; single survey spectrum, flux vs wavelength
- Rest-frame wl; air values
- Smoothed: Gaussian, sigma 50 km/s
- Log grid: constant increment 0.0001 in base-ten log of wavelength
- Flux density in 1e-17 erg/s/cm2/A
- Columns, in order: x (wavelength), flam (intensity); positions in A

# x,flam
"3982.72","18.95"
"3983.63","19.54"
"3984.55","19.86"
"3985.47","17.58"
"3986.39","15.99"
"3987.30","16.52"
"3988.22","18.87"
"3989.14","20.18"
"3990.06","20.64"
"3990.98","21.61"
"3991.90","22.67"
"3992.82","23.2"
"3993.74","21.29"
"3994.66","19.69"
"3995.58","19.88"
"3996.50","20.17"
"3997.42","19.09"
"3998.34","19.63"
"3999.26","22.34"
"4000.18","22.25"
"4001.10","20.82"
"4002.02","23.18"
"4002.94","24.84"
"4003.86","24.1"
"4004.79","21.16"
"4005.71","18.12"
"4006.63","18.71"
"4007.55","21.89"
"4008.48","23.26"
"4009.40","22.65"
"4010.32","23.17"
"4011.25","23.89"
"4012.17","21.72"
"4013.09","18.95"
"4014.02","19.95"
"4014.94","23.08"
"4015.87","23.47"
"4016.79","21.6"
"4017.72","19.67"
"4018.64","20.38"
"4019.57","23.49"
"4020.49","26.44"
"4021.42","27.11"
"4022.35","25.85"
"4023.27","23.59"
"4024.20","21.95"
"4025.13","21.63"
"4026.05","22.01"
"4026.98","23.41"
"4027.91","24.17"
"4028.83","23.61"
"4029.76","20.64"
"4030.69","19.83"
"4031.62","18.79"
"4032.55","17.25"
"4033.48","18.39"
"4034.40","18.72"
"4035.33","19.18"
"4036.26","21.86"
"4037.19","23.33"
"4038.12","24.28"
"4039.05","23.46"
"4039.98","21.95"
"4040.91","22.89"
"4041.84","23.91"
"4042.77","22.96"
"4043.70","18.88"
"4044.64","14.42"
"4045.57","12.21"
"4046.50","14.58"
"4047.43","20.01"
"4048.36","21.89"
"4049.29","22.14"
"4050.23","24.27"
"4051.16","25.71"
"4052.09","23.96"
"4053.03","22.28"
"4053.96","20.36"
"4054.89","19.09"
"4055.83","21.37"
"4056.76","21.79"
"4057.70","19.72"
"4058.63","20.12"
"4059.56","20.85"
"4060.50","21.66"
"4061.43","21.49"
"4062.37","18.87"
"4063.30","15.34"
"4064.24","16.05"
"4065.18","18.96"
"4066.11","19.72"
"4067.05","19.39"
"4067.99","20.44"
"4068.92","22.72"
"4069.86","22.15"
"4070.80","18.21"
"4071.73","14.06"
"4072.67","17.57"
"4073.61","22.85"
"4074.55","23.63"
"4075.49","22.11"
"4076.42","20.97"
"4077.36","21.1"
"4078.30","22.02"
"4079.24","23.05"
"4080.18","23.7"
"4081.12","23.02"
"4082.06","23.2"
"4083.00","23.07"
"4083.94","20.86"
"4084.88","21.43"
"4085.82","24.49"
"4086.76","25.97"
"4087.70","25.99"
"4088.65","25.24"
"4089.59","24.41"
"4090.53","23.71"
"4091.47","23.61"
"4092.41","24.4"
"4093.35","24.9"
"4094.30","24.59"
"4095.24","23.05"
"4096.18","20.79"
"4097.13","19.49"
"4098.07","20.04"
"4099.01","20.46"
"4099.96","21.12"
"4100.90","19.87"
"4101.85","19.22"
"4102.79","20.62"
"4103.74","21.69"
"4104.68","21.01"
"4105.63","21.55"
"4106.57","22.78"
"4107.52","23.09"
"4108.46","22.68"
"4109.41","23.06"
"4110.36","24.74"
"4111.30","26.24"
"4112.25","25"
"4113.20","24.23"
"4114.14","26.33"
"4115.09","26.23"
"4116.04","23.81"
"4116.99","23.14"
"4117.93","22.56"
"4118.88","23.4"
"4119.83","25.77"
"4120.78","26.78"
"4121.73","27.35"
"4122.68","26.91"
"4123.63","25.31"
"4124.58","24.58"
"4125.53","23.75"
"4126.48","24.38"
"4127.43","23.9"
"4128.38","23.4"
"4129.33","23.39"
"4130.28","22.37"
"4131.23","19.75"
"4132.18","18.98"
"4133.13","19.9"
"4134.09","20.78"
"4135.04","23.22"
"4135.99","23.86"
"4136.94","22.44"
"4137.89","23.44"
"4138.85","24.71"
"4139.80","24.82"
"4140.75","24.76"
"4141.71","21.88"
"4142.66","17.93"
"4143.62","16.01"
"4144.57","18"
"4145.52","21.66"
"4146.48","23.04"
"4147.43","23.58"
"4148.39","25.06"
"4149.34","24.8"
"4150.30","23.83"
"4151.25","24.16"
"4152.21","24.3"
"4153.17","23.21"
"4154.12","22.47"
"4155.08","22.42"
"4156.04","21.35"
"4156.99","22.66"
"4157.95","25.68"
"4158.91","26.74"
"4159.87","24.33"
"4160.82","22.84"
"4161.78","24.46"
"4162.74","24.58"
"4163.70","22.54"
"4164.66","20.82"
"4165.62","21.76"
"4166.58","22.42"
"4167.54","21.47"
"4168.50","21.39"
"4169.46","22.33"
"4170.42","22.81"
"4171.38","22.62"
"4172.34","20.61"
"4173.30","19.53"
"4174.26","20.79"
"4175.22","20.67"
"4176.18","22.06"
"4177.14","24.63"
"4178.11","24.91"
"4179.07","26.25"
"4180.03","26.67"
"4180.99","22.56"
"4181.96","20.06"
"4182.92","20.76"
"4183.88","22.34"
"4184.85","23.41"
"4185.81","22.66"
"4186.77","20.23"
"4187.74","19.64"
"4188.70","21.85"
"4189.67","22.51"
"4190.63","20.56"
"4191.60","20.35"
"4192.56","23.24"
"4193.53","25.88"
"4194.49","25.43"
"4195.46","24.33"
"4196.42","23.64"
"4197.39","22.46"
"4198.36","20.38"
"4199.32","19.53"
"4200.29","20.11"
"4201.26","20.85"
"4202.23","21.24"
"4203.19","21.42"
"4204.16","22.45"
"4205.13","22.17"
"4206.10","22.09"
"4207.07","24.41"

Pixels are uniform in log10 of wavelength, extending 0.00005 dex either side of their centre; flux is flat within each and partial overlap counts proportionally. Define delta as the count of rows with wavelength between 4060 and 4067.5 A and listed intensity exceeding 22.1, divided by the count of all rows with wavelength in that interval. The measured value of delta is 0.00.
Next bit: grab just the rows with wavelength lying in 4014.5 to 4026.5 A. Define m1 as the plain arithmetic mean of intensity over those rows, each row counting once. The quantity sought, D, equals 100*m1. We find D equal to 2310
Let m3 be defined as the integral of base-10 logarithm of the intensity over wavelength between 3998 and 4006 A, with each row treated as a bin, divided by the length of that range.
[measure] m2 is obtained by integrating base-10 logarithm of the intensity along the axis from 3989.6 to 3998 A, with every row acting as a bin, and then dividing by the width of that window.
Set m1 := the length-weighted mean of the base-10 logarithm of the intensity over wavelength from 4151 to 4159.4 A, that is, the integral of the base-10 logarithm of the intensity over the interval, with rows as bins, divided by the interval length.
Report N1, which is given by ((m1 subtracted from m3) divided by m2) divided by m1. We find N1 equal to -0.018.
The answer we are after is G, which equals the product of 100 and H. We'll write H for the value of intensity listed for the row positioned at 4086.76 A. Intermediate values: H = 25.97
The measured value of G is 2597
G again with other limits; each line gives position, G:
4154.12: 2247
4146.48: 2304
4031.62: 1879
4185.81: 2266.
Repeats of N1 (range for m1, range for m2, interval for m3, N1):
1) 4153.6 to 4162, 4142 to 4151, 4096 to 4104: -0.037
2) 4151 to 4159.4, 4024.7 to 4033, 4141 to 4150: -0.025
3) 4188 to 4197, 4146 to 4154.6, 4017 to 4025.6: 0.002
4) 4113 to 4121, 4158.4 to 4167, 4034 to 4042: -0.025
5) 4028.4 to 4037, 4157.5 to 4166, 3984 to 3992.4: -0.008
